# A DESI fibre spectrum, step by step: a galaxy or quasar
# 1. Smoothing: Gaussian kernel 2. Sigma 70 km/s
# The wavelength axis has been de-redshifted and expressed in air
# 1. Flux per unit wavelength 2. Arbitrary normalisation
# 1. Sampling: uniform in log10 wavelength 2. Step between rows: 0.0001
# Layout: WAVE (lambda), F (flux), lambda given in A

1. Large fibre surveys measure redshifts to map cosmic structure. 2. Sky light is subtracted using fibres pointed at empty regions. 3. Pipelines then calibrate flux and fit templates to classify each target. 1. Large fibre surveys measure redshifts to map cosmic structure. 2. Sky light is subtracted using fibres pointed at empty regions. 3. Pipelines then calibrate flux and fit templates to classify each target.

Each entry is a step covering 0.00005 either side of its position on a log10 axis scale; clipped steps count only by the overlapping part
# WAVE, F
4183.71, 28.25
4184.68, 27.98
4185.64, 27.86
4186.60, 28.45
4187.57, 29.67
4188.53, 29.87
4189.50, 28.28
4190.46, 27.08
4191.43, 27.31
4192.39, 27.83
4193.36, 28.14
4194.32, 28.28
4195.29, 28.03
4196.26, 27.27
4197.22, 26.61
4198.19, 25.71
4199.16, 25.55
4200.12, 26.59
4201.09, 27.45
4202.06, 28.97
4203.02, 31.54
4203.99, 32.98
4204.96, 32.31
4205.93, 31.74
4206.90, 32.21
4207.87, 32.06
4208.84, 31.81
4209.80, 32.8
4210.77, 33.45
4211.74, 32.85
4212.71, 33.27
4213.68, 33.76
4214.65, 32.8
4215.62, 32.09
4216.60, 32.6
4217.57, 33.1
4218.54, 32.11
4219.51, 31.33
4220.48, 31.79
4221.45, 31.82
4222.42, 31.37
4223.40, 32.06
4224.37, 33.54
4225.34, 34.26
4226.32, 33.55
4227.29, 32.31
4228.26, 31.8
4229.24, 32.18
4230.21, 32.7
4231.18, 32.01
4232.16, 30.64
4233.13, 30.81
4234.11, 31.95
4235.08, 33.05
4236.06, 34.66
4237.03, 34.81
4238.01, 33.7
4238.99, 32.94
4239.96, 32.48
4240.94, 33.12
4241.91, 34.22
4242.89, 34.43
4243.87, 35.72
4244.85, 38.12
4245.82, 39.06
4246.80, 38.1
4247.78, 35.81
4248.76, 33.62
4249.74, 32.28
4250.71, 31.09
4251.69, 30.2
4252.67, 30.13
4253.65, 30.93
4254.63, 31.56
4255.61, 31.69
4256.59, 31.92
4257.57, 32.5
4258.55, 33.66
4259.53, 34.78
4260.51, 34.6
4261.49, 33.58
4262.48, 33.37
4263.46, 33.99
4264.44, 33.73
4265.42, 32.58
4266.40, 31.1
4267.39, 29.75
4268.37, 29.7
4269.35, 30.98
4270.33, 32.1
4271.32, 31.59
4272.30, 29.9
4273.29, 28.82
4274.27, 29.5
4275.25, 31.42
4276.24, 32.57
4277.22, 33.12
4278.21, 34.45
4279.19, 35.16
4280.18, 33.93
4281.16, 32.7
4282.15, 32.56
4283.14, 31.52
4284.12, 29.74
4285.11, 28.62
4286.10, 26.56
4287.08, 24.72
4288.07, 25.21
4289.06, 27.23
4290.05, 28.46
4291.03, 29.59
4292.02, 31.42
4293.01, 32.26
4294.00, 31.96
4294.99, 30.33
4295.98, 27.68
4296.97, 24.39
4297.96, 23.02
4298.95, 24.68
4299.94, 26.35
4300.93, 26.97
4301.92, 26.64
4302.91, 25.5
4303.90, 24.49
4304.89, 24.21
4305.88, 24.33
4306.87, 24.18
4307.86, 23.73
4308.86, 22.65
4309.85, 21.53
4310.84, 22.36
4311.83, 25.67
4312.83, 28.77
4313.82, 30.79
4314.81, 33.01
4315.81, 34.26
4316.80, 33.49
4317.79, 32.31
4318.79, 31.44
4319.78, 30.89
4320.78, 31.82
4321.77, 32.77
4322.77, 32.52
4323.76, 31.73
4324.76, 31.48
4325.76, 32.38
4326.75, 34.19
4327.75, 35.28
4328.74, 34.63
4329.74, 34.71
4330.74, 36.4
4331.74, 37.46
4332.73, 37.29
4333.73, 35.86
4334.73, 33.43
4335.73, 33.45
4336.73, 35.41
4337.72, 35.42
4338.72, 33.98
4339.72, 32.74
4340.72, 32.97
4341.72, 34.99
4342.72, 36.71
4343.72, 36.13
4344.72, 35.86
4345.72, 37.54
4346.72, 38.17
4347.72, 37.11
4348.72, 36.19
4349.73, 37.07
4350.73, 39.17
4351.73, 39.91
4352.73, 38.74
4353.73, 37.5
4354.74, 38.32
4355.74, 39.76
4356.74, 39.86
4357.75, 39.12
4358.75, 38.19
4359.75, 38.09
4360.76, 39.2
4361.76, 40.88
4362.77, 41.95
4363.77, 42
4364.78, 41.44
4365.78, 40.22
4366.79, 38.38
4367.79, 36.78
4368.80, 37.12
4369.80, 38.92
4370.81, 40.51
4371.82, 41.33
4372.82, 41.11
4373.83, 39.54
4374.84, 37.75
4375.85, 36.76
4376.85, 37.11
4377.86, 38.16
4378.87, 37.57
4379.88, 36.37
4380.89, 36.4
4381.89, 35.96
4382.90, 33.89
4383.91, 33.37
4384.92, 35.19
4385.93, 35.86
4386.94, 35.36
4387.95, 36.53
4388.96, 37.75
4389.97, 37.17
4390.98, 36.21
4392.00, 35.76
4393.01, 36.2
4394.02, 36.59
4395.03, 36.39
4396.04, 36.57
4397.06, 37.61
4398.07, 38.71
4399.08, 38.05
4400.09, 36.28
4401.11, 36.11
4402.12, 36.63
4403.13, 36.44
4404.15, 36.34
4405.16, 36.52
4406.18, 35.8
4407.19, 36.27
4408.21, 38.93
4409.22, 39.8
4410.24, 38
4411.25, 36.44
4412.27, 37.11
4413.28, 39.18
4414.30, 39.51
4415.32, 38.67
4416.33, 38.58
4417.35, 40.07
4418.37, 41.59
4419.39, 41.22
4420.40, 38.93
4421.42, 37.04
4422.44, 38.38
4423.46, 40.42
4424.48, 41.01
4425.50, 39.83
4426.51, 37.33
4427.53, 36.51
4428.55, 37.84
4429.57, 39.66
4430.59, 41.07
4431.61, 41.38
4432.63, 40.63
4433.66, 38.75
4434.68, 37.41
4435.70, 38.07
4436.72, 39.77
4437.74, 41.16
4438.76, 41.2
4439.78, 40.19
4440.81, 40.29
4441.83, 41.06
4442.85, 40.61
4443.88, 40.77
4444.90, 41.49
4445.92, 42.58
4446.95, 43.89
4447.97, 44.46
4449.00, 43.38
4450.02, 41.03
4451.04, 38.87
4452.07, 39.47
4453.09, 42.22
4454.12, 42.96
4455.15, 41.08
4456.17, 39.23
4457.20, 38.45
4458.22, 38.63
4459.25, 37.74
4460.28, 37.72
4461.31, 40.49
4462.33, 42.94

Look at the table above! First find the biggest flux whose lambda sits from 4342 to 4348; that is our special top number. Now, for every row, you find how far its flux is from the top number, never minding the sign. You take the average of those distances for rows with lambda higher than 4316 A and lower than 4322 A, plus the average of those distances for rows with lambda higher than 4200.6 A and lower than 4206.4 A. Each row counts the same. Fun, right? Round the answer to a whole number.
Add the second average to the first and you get 13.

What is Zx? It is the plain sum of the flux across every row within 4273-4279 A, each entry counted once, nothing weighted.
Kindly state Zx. 190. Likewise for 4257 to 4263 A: 202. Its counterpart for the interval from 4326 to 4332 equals 213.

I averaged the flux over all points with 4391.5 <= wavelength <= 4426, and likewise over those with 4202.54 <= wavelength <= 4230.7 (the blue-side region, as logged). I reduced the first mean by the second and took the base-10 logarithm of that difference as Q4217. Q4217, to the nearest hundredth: 0.74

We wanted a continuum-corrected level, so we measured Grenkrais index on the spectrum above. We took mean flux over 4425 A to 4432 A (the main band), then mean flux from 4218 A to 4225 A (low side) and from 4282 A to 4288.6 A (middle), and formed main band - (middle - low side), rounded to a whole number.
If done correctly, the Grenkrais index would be 43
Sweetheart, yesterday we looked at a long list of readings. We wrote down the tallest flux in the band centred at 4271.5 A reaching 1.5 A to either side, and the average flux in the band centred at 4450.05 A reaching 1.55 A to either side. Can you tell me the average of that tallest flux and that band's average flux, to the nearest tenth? 36.6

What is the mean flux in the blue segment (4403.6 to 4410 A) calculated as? 37.3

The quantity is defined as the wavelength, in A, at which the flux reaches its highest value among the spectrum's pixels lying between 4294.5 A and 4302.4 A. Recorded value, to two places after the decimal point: 4294.99 A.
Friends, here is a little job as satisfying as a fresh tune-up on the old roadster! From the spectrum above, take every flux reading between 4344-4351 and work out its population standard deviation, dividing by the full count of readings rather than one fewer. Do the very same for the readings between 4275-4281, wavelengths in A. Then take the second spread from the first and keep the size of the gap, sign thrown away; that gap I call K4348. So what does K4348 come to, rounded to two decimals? 0.19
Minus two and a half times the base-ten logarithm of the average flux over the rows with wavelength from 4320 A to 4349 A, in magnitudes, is -3.85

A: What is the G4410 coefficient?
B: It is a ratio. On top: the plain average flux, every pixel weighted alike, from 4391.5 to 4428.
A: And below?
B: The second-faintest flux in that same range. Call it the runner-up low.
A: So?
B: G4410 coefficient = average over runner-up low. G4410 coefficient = 1.06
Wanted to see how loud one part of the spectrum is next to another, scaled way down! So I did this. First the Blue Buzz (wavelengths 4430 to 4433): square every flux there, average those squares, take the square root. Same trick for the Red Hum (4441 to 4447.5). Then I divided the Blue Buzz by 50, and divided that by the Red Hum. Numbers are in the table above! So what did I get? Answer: 0.0197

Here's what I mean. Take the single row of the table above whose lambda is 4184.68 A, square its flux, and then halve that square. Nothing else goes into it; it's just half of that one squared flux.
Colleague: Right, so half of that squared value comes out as 391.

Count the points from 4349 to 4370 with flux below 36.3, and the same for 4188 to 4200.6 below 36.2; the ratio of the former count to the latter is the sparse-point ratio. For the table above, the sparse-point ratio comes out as 0.00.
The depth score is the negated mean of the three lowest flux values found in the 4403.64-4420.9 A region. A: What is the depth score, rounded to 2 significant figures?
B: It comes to -36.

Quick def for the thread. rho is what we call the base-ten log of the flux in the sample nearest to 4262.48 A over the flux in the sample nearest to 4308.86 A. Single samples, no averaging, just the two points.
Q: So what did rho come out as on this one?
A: 0.17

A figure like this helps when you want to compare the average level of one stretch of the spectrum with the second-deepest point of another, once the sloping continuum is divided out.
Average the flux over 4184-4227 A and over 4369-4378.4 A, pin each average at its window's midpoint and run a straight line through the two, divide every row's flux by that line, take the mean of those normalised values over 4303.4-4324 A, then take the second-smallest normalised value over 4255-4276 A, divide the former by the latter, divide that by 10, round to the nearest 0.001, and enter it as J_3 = 0.091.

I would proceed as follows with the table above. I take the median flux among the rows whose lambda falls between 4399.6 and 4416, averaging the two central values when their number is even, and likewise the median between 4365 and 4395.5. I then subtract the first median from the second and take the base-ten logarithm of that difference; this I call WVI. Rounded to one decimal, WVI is -0.7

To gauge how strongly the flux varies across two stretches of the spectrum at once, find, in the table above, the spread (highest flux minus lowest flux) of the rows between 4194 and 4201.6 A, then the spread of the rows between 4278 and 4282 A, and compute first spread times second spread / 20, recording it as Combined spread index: 0.34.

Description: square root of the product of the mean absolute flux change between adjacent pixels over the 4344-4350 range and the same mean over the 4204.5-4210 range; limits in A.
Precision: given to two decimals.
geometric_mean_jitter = 0.71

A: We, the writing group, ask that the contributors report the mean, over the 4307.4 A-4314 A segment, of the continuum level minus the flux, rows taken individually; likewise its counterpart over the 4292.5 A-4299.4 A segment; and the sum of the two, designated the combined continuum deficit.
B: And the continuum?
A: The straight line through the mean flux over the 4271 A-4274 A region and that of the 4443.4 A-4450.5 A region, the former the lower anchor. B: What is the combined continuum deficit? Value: 12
